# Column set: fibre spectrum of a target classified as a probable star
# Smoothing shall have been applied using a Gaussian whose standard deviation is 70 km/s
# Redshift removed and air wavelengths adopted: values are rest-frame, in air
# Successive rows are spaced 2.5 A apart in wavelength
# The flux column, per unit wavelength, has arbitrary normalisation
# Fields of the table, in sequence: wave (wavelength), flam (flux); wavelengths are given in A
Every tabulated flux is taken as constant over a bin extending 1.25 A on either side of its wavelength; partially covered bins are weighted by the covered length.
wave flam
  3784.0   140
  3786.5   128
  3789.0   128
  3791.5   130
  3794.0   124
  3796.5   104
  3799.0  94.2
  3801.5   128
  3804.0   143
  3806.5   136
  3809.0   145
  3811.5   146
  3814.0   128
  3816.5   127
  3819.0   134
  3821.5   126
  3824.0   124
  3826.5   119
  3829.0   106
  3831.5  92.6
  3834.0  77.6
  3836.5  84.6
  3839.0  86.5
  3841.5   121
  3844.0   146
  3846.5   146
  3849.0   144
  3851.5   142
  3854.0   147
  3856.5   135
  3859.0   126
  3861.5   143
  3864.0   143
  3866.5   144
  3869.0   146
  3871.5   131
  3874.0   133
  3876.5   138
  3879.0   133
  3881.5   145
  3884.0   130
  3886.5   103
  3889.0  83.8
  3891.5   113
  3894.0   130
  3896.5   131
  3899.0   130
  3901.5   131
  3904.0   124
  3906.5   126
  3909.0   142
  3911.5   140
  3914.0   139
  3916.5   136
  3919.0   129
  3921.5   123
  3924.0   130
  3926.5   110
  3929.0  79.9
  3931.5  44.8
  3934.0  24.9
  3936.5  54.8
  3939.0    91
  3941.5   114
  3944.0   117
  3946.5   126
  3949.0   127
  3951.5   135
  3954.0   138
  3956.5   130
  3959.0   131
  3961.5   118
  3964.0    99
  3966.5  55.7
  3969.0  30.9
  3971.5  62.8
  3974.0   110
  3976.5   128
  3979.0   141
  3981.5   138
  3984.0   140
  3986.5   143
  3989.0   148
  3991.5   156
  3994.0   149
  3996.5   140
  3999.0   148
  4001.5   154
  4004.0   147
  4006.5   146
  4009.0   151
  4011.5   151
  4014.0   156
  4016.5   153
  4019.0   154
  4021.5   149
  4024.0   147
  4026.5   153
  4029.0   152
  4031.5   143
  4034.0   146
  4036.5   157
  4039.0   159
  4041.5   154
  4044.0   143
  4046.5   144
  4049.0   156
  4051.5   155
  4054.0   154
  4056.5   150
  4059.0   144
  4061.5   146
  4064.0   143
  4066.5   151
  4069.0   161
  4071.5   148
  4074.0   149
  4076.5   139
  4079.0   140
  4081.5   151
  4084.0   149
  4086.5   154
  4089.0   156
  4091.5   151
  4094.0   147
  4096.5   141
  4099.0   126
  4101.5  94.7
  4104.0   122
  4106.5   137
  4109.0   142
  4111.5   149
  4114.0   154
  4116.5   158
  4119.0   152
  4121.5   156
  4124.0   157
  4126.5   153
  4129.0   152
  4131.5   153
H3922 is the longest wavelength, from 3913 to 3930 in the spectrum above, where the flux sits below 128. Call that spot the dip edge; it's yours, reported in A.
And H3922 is 3929.0 A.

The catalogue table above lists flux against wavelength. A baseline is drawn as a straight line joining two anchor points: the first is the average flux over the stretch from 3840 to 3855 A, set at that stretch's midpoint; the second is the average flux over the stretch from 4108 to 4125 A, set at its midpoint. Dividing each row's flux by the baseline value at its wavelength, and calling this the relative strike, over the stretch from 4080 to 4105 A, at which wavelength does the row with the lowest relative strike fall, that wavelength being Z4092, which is 4101.5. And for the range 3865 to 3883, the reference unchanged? 3871.5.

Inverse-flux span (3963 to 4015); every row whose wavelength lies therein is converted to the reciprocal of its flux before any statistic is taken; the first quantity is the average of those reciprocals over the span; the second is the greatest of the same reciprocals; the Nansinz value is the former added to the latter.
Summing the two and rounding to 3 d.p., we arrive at 0.042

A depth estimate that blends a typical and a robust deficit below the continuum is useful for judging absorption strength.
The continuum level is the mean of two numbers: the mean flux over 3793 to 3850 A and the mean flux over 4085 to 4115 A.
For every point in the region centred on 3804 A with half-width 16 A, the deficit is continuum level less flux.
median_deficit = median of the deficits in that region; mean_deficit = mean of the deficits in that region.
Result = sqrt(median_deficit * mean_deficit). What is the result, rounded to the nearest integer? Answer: 2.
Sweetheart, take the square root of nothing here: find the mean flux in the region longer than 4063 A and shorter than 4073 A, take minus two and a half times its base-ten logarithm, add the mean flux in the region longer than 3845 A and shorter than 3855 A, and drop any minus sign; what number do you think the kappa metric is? 139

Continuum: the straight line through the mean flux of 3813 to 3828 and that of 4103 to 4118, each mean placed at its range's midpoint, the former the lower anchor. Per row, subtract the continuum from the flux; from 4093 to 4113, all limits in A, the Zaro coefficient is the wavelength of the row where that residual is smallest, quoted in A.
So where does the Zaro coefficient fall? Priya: 4101.5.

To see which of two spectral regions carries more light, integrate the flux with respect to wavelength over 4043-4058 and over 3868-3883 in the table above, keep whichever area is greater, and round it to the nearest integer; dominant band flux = 2255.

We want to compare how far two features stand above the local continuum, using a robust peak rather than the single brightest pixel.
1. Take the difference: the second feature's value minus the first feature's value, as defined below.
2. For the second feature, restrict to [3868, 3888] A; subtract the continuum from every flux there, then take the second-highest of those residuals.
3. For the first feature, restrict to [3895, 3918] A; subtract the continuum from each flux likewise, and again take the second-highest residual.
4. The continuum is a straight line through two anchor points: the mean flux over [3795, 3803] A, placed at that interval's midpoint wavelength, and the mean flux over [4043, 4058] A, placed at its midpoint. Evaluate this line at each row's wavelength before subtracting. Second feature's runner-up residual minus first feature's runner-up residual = 10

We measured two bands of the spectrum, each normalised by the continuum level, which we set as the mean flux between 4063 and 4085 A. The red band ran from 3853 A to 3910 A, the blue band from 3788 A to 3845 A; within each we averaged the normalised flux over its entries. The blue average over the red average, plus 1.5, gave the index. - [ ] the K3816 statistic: 2.414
